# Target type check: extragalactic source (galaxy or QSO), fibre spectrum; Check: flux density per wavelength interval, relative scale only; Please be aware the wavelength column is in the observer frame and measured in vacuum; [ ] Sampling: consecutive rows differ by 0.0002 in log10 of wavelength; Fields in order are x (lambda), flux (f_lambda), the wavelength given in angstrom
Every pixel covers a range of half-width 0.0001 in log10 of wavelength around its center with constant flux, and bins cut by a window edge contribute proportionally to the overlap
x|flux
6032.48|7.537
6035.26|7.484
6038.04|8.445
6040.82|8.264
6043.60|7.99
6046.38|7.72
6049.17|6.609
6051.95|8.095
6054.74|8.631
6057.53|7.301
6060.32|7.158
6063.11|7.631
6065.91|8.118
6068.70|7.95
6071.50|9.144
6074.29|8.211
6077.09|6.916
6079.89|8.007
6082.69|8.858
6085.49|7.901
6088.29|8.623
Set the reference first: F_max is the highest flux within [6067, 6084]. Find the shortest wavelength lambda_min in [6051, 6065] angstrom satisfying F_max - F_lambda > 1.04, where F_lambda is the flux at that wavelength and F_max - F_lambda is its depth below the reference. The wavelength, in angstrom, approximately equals 6051.95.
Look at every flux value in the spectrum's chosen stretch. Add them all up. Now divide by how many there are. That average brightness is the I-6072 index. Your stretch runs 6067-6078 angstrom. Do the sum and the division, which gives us 8.1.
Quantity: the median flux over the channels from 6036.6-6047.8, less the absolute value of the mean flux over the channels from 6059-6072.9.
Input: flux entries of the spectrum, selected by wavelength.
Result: 0.1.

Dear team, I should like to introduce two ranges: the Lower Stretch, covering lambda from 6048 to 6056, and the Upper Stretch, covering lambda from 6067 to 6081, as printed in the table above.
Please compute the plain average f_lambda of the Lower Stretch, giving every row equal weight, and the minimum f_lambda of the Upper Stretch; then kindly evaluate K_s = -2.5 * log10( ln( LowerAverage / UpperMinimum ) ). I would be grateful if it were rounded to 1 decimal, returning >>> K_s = 2.3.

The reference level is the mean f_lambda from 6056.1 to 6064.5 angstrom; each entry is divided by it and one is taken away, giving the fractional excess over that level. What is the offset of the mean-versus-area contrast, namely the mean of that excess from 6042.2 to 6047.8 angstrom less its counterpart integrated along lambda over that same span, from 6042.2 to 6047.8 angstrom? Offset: -0.30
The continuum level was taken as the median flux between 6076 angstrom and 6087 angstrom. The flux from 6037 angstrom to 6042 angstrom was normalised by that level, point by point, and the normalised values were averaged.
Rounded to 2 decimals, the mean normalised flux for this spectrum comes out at 1.05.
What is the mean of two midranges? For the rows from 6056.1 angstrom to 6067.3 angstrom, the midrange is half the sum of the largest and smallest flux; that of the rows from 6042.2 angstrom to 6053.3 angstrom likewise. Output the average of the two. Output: 7.5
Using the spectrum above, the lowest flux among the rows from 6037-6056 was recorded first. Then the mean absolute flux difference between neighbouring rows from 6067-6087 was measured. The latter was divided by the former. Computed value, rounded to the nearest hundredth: 0.16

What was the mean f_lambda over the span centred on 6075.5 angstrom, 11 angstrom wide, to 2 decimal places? 8.07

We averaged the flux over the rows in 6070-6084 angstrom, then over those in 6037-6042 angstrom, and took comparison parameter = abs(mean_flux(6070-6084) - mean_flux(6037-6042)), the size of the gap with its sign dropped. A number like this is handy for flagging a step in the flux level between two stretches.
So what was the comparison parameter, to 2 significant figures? 0.13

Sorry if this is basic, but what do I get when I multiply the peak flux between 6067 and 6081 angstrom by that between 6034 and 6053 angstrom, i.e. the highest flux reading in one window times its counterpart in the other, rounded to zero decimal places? 77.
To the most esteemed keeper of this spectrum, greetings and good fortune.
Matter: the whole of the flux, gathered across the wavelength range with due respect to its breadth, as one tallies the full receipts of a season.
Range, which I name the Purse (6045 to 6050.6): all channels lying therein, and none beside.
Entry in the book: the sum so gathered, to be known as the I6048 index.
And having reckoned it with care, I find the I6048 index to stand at 40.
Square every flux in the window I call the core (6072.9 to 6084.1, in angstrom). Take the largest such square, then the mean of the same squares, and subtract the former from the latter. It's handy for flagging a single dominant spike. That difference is -14.0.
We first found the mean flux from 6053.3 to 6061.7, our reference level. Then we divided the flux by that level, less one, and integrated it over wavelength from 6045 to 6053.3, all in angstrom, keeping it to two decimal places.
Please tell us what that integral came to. -0.24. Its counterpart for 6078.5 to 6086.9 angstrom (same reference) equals 0.61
